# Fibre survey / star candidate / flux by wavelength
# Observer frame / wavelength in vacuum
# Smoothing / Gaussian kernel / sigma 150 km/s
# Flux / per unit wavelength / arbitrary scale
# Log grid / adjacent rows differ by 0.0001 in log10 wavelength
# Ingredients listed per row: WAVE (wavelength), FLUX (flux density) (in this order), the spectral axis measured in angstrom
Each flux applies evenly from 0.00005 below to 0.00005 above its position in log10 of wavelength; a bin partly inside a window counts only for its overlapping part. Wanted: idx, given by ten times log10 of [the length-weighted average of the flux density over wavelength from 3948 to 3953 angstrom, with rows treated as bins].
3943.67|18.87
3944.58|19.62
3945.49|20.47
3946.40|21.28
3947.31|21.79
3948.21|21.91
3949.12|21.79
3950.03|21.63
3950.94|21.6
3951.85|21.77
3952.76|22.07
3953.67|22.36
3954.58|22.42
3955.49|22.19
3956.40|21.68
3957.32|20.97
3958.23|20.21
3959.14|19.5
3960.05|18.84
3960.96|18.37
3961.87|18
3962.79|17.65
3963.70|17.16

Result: 13.38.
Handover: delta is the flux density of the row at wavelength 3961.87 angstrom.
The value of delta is 18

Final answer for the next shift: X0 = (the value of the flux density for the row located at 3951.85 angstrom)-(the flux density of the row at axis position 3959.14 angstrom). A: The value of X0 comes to 2.3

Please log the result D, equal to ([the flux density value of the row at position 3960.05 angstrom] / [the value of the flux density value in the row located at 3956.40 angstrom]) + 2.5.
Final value 3.37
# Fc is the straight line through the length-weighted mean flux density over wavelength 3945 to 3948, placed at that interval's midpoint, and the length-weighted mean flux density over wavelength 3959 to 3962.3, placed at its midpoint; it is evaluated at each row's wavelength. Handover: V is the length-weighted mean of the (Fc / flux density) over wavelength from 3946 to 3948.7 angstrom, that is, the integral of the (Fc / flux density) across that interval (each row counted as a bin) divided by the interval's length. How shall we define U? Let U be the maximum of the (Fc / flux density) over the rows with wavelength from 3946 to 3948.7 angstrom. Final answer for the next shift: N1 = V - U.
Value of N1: -0.023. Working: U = 1.00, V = 0.98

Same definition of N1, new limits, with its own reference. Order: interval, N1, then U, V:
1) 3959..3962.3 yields -0.019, 1.02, 1.00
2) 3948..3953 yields -0.014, 0.96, 0.94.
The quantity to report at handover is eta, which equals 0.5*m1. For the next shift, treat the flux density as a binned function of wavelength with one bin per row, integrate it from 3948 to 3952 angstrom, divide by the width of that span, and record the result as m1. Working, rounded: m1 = 21.7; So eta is 10.9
